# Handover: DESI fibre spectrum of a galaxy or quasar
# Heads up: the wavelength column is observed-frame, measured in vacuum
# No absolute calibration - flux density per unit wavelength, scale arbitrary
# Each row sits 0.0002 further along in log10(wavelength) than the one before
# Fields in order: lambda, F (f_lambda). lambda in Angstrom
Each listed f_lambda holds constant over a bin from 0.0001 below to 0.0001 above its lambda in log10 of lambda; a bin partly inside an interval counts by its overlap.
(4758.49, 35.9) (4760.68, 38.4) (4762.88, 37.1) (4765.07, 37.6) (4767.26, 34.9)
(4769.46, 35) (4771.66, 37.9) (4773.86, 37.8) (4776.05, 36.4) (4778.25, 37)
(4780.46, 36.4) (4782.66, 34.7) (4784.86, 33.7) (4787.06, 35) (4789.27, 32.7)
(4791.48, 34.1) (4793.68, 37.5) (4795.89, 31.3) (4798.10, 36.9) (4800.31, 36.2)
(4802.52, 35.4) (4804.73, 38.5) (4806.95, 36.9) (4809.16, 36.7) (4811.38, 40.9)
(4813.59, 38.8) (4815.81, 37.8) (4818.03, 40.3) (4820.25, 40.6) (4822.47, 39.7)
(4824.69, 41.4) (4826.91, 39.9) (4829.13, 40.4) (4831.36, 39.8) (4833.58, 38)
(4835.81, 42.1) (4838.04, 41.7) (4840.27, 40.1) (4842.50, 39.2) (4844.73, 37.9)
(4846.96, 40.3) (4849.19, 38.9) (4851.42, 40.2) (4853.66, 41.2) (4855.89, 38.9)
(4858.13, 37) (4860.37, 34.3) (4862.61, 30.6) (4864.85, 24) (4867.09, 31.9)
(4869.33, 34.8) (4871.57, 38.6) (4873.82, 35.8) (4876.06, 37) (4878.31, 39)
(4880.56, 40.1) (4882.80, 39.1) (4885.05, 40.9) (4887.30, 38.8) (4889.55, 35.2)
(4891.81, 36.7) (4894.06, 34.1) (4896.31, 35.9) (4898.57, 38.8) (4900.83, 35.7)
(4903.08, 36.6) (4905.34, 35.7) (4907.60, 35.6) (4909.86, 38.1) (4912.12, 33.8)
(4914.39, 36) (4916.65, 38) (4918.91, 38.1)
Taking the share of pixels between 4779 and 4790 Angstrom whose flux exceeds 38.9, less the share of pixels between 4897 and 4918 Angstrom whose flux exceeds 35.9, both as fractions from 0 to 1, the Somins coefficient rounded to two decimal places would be -0.56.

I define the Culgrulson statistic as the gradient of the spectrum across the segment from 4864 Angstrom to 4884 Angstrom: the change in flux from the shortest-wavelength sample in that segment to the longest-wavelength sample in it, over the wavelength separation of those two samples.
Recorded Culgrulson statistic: 0.84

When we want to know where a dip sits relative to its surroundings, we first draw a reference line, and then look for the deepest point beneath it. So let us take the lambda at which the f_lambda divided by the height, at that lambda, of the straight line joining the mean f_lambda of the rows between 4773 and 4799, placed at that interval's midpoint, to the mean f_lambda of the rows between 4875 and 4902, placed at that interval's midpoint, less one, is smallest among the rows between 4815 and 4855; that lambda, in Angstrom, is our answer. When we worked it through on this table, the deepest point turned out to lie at 4844.73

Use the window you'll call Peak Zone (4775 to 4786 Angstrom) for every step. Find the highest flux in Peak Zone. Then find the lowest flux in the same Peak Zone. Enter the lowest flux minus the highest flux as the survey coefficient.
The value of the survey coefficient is -3.3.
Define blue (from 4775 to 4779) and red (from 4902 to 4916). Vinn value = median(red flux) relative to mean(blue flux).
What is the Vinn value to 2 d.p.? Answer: 0.98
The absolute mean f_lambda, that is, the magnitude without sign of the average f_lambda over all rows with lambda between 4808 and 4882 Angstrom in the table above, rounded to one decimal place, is 38.1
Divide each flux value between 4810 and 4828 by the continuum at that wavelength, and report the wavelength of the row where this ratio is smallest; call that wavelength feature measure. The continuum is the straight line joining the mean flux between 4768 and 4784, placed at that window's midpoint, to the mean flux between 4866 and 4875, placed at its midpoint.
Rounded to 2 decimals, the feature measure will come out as 4815.81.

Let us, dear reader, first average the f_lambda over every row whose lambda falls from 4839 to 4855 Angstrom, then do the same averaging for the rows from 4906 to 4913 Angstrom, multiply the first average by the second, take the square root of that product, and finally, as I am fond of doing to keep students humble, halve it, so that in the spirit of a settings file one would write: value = 18.9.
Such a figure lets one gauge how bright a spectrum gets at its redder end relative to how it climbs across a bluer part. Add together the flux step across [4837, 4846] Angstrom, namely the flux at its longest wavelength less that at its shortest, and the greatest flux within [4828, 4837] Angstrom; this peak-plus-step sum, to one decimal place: 38.3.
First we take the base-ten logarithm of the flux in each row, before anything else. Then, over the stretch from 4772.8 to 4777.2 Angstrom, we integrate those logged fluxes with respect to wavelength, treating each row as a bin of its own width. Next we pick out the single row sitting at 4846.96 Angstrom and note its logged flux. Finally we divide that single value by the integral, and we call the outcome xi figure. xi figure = 0.23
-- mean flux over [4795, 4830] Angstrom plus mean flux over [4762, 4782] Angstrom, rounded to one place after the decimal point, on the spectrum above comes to 74.9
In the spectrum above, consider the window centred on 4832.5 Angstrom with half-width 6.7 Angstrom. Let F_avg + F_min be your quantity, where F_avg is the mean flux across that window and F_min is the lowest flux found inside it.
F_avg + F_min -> 78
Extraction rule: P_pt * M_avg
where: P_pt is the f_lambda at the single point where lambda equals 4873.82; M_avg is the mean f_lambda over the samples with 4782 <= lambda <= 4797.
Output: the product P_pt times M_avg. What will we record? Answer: 1222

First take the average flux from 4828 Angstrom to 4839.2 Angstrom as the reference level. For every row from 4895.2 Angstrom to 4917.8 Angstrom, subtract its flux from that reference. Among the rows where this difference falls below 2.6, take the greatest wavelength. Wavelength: 4916.65 Angstrom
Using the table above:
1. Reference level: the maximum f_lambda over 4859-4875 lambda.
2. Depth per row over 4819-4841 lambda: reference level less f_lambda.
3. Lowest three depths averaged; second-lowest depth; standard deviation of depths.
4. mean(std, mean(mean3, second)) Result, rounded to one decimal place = -1.0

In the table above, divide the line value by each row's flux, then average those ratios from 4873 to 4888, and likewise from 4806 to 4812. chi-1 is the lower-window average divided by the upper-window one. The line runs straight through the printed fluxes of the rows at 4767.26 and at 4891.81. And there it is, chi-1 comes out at 0.99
